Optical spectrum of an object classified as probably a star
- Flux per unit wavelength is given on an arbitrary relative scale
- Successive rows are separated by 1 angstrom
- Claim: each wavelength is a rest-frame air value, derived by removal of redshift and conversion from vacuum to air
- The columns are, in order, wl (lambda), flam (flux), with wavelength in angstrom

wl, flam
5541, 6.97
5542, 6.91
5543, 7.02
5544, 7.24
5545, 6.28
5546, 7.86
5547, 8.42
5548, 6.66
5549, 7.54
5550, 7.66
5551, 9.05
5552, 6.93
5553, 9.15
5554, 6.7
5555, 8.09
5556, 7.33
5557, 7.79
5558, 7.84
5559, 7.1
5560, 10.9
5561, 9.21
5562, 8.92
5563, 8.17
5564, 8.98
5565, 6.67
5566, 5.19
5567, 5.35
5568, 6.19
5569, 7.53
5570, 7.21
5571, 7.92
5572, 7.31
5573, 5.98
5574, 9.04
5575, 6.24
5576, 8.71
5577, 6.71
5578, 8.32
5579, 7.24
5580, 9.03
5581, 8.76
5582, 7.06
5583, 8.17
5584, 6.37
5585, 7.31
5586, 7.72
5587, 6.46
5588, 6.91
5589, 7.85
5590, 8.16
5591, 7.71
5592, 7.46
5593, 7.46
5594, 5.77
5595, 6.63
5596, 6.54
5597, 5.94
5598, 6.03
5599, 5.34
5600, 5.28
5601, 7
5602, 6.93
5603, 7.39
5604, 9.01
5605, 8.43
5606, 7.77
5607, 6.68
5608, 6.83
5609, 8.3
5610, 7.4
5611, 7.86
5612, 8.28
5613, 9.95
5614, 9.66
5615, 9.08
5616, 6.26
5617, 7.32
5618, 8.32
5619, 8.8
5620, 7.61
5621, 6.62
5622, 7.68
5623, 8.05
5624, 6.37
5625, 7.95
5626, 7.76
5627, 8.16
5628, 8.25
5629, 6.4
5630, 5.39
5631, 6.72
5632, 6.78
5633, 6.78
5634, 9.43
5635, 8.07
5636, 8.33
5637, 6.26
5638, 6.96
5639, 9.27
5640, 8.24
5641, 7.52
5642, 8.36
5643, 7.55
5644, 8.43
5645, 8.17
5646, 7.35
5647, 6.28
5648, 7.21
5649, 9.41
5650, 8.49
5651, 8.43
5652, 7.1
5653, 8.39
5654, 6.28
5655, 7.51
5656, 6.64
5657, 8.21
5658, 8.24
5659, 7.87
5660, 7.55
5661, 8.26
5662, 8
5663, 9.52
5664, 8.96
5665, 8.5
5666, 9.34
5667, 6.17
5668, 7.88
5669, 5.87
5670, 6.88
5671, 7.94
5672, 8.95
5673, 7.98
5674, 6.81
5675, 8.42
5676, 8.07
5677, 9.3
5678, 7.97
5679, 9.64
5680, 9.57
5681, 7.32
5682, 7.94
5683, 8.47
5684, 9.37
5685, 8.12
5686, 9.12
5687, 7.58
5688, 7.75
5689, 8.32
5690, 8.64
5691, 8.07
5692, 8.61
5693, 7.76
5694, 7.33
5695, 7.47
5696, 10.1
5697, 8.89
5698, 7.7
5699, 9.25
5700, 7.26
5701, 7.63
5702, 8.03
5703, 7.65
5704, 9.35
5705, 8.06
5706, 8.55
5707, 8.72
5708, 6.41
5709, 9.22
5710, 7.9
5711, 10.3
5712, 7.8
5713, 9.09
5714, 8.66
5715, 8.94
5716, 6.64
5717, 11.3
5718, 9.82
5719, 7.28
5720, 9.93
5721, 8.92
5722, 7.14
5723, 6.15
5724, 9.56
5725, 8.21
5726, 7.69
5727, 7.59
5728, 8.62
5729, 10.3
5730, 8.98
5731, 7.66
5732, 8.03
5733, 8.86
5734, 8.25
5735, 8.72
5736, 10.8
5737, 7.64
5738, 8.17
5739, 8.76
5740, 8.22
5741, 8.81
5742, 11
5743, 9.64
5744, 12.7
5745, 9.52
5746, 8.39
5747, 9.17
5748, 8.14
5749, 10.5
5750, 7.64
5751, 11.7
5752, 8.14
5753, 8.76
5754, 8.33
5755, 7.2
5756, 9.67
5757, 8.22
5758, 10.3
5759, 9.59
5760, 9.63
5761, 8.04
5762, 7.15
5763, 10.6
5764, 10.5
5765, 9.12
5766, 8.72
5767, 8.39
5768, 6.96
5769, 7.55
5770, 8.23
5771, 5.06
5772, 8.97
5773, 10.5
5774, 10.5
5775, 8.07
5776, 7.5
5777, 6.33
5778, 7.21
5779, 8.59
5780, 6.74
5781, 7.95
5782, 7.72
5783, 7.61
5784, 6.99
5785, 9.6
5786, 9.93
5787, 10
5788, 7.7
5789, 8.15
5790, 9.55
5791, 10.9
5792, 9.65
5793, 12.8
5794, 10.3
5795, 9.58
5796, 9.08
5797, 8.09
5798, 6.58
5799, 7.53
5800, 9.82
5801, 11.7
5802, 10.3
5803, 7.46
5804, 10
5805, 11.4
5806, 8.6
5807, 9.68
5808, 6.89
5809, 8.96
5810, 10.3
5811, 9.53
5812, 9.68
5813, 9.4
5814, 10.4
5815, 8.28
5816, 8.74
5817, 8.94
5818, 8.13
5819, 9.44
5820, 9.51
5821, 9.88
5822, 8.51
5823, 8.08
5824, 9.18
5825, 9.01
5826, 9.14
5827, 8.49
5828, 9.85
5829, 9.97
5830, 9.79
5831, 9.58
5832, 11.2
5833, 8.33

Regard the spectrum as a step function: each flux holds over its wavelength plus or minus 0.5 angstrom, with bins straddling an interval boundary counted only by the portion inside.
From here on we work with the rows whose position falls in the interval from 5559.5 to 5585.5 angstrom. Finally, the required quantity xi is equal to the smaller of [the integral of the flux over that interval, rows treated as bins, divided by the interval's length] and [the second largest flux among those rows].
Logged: 7.6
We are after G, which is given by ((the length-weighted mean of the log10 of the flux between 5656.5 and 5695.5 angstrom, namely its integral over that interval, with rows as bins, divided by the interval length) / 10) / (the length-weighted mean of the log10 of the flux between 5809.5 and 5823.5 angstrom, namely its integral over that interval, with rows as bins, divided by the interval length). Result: 0.094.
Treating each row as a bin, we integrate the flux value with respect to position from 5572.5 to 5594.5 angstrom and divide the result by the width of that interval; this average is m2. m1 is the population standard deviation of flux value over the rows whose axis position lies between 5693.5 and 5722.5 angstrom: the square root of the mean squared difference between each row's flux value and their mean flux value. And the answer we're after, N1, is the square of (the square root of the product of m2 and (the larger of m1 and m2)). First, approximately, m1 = 1.15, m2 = 7.5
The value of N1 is 56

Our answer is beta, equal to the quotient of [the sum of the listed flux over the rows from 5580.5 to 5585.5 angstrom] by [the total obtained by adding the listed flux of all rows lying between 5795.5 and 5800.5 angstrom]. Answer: 0.92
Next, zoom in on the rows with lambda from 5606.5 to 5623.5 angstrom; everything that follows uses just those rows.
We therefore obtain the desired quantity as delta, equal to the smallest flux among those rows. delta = 6.26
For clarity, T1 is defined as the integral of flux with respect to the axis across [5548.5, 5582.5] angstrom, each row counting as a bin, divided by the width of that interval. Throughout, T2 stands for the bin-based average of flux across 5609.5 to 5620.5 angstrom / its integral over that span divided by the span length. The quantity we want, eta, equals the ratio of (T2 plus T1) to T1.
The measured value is 2.07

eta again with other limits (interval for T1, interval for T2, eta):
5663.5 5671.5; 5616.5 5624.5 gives 1.99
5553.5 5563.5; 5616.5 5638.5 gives 1.91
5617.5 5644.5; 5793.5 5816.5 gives 2.21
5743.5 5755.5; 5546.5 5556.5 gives 1.84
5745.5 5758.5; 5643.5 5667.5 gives 1.89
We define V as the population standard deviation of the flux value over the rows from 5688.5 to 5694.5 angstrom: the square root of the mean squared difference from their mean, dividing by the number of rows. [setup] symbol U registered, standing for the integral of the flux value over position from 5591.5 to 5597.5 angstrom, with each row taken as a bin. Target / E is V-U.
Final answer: -39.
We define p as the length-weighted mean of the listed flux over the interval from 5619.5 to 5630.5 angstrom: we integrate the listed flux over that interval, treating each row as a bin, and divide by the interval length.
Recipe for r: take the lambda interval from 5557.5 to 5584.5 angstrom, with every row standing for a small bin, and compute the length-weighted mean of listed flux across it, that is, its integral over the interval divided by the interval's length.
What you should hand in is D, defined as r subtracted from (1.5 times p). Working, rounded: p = 7.3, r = 7.6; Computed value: 3.3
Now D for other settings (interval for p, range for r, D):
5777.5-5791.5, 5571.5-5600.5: 5.6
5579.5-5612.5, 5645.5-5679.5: 3.0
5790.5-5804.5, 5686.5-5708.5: 6.2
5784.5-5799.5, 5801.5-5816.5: 4.6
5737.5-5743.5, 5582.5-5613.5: 6.4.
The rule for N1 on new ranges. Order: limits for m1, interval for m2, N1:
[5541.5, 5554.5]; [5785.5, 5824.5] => 86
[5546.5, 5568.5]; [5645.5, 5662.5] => 60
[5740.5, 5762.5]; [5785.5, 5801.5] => 89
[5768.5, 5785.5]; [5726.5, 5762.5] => 80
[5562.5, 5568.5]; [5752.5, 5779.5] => 72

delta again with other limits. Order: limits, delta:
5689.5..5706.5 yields 7.26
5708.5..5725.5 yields 6.15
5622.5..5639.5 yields 5.39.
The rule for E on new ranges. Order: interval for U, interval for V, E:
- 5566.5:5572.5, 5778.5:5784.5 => -41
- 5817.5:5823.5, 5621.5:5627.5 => -53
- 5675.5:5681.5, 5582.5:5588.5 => -51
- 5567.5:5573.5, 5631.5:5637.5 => -41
